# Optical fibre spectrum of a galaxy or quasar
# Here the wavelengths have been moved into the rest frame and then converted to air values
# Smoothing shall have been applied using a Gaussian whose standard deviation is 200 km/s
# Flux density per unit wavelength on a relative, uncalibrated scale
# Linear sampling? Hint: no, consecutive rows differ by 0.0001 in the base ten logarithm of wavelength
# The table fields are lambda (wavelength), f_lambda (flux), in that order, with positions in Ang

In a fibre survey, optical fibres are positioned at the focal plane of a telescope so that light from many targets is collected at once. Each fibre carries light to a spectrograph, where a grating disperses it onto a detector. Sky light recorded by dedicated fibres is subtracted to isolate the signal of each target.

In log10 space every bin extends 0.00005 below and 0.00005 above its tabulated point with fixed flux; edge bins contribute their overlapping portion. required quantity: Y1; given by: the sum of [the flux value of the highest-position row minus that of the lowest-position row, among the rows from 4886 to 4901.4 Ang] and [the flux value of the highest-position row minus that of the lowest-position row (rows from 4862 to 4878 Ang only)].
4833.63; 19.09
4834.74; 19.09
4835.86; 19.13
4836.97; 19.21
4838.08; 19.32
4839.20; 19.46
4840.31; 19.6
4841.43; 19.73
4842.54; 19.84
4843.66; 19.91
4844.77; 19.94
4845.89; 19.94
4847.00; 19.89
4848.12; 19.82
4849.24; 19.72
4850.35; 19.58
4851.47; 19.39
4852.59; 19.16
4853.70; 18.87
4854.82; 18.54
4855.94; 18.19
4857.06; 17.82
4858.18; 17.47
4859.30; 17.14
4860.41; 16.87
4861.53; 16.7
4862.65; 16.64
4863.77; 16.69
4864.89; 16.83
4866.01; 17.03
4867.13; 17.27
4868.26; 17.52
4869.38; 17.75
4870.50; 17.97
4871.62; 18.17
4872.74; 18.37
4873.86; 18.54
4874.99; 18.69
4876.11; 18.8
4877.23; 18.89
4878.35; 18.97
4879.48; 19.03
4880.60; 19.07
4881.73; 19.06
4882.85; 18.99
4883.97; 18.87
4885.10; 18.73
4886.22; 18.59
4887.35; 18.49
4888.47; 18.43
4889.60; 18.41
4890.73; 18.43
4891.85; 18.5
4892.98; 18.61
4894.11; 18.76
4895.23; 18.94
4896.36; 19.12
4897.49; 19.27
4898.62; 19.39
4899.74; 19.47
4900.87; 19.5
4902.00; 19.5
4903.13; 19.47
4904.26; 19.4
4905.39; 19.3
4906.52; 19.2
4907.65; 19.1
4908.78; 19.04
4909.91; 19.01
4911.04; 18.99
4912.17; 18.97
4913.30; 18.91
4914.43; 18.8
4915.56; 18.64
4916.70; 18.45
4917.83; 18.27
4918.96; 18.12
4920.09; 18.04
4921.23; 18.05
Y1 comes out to 3.2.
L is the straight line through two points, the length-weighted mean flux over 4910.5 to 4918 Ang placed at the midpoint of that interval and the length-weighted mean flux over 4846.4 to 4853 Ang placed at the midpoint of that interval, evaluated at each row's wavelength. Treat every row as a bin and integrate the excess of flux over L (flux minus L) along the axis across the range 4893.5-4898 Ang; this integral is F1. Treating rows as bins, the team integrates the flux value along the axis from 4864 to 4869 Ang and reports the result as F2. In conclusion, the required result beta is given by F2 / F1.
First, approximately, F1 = 0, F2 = 86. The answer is 681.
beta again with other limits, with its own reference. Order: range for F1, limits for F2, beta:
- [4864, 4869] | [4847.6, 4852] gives -8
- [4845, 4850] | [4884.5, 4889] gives 82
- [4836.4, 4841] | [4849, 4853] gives -49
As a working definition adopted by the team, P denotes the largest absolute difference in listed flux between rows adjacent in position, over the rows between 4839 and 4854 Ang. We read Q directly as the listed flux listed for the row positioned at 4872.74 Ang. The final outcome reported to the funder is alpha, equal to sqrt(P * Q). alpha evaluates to 2.3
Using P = 0.29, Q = 18.37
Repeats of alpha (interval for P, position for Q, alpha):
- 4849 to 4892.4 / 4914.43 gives 2.6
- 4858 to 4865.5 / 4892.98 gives 2.5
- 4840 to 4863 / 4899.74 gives 2.7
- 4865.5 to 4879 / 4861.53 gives 2.0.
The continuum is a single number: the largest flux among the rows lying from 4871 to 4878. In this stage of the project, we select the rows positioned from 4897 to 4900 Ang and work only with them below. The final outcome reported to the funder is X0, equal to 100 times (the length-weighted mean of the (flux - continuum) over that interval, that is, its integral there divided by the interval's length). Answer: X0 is 48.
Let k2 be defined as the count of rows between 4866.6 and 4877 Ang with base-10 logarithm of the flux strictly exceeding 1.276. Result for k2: 0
